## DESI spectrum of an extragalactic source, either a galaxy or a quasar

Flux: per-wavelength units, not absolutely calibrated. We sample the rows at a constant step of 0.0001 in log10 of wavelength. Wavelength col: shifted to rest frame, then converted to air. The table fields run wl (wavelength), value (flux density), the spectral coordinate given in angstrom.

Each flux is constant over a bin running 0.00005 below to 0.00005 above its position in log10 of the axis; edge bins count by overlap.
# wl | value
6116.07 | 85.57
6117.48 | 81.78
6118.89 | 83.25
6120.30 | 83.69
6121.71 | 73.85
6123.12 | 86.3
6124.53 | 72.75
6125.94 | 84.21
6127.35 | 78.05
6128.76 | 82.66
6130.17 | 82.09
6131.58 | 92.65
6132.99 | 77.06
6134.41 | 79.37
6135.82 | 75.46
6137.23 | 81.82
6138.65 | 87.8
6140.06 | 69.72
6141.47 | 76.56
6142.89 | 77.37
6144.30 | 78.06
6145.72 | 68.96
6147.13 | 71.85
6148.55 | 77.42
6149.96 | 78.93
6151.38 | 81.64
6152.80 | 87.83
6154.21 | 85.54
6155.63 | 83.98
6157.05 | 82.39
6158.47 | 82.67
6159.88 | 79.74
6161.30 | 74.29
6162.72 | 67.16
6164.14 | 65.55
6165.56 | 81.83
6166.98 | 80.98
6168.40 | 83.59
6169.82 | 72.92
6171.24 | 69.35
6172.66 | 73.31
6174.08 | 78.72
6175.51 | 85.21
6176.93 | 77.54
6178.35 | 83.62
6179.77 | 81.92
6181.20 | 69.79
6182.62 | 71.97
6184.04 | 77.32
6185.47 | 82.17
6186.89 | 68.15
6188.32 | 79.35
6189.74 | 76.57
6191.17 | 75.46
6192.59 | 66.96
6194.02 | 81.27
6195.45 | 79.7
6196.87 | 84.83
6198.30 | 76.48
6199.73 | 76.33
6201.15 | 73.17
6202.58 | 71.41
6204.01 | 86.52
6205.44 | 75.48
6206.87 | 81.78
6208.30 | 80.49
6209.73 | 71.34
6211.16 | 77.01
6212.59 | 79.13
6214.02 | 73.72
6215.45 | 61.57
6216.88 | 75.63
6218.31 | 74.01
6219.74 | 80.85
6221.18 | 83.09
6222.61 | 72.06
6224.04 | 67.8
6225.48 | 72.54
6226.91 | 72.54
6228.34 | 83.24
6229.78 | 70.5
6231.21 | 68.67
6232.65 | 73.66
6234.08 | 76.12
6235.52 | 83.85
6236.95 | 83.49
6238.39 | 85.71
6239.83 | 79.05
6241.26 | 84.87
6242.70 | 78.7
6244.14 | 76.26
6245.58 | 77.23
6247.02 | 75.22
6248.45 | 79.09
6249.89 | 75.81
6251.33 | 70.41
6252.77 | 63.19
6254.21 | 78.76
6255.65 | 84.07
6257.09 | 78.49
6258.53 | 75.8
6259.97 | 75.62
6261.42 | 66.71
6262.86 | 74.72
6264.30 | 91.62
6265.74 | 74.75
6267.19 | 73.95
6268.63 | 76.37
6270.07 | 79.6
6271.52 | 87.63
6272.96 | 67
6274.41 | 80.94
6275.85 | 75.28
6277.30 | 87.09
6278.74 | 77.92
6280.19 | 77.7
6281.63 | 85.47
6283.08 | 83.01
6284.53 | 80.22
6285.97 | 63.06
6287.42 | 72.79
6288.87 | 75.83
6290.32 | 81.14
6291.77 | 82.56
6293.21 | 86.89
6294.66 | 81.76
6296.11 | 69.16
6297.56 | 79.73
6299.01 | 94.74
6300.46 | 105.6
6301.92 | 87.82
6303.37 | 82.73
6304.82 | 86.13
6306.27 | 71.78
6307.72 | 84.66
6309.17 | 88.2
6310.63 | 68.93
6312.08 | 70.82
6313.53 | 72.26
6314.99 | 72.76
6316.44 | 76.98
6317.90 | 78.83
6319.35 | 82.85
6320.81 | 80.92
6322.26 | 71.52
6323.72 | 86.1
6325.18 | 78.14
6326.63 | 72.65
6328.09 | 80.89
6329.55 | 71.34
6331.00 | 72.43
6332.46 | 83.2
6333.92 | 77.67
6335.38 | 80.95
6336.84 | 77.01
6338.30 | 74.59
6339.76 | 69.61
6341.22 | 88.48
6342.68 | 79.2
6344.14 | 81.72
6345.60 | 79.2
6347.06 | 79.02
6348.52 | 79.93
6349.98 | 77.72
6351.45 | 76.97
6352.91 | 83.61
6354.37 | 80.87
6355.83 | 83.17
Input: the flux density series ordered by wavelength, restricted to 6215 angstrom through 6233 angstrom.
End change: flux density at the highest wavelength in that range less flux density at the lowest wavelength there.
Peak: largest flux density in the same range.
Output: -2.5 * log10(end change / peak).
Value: 2.1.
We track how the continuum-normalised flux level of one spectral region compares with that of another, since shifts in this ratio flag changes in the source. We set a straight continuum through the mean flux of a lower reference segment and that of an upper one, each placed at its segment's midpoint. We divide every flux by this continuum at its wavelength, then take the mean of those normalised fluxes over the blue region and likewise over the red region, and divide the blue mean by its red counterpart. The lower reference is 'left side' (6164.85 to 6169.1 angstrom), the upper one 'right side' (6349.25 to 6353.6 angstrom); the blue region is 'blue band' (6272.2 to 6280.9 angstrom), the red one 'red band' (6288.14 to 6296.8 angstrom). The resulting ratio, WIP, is 0.97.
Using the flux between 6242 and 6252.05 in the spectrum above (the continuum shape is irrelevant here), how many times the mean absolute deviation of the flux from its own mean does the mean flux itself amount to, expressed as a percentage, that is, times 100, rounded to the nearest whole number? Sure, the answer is 3878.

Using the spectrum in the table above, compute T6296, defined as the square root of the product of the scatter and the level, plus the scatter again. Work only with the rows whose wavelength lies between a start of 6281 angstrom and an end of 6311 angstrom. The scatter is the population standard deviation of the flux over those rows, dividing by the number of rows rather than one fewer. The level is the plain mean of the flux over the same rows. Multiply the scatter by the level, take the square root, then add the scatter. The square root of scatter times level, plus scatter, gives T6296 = 36.6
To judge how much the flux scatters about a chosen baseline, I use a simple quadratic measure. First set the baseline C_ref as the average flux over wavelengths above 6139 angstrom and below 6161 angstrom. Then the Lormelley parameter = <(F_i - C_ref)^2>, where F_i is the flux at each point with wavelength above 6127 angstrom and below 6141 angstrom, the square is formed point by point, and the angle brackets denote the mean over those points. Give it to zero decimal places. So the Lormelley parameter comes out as 40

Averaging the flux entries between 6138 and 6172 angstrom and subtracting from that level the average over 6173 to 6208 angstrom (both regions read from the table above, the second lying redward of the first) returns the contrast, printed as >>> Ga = 0.2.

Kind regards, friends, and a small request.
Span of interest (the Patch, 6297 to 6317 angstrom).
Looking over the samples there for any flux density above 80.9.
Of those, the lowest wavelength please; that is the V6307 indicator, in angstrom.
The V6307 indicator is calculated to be 6299.01 angstrom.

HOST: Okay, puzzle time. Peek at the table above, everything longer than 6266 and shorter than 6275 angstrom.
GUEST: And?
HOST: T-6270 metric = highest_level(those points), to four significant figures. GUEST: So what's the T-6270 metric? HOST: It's 87.63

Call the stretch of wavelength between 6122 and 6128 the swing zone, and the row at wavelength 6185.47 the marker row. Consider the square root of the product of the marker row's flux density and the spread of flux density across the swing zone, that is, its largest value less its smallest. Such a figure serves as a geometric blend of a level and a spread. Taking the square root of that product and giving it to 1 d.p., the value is 33.4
